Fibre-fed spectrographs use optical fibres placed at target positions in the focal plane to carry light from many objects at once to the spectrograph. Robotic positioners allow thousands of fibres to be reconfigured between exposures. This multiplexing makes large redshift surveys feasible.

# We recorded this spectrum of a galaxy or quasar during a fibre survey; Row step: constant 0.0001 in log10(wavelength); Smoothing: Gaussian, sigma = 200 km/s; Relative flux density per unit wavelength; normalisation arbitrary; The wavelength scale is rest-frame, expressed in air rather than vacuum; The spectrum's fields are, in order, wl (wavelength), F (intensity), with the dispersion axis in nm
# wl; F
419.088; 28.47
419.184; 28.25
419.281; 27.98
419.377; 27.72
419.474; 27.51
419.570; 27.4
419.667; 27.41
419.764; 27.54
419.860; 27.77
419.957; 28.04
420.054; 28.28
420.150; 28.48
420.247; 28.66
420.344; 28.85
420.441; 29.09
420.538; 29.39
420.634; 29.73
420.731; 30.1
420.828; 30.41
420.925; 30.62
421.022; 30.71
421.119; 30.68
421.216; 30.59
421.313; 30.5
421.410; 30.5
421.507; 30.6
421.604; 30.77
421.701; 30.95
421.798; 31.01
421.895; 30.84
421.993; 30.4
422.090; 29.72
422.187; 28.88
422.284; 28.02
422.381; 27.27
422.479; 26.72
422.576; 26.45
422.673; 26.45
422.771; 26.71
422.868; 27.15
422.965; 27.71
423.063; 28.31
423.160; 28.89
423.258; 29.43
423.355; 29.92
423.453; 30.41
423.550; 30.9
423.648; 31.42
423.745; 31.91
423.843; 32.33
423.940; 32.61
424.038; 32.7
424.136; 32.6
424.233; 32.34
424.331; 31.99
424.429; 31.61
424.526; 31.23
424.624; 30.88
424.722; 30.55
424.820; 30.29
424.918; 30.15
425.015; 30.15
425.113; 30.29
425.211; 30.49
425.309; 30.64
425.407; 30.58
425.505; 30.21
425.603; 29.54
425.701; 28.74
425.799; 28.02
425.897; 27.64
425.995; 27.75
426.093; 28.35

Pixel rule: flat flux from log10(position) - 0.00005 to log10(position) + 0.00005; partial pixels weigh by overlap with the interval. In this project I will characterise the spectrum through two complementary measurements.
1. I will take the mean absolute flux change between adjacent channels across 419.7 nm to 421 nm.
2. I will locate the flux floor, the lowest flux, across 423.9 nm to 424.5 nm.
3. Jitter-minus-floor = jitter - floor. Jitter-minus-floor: -31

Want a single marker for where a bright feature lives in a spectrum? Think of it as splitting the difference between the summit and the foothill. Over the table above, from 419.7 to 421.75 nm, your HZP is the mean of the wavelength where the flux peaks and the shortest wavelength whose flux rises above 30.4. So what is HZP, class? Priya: 421.26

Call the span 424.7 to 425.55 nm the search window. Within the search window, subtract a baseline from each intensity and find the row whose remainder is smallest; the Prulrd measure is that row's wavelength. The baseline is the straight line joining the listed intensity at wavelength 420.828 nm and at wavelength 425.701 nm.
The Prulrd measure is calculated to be 424.918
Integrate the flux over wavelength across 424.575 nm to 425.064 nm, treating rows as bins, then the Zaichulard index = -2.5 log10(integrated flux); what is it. -2.93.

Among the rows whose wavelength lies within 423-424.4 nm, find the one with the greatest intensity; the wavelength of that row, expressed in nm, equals 424.038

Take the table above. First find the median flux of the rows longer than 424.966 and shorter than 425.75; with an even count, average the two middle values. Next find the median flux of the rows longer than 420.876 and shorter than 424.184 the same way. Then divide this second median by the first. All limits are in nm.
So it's 1.01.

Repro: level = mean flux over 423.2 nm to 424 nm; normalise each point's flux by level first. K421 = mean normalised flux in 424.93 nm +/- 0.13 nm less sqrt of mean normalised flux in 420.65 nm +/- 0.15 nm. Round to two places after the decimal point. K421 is -0.01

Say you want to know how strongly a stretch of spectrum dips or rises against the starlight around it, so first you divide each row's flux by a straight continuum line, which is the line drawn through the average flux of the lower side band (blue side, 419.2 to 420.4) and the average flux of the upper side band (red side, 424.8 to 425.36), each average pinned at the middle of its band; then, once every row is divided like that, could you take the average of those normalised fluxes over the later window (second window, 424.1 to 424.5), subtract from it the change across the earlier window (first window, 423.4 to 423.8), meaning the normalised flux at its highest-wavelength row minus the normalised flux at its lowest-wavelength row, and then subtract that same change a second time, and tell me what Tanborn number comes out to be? 0.98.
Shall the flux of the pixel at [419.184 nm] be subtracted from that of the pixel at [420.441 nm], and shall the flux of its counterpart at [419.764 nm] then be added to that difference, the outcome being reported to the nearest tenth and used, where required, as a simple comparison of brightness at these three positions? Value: 28.4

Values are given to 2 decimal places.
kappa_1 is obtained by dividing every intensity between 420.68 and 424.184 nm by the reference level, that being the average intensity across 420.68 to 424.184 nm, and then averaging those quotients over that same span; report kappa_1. 1.00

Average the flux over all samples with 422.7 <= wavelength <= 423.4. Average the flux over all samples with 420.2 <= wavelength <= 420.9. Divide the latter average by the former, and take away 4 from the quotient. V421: -2.96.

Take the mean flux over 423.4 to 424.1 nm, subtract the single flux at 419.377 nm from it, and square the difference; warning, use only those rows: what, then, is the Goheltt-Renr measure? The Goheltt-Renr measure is 16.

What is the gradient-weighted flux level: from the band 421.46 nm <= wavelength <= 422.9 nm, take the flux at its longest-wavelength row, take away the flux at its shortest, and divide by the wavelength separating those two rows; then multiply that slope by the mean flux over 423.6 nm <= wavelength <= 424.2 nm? -82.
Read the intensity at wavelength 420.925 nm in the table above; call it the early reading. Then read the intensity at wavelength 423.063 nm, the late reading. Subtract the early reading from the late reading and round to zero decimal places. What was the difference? -2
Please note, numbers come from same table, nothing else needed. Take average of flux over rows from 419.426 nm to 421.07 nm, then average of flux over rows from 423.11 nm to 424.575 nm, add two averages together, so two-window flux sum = 60.2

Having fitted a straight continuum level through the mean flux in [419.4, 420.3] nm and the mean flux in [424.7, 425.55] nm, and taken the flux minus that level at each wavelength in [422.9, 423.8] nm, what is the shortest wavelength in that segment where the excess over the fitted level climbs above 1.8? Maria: 423.745 nm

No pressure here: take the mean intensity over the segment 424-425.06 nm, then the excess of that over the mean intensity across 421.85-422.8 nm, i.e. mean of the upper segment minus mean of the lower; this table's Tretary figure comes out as 3.2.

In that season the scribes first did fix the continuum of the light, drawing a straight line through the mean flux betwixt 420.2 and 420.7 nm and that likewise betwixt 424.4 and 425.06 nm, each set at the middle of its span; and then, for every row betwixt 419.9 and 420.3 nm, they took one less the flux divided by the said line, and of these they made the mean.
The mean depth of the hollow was 0.02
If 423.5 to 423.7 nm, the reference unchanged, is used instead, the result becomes -0.03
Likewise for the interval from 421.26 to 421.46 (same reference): -0.03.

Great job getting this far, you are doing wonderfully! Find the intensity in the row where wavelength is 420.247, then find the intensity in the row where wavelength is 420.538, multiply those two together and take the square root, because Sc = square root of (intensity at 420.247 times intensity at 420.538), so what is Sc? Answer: 29.0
